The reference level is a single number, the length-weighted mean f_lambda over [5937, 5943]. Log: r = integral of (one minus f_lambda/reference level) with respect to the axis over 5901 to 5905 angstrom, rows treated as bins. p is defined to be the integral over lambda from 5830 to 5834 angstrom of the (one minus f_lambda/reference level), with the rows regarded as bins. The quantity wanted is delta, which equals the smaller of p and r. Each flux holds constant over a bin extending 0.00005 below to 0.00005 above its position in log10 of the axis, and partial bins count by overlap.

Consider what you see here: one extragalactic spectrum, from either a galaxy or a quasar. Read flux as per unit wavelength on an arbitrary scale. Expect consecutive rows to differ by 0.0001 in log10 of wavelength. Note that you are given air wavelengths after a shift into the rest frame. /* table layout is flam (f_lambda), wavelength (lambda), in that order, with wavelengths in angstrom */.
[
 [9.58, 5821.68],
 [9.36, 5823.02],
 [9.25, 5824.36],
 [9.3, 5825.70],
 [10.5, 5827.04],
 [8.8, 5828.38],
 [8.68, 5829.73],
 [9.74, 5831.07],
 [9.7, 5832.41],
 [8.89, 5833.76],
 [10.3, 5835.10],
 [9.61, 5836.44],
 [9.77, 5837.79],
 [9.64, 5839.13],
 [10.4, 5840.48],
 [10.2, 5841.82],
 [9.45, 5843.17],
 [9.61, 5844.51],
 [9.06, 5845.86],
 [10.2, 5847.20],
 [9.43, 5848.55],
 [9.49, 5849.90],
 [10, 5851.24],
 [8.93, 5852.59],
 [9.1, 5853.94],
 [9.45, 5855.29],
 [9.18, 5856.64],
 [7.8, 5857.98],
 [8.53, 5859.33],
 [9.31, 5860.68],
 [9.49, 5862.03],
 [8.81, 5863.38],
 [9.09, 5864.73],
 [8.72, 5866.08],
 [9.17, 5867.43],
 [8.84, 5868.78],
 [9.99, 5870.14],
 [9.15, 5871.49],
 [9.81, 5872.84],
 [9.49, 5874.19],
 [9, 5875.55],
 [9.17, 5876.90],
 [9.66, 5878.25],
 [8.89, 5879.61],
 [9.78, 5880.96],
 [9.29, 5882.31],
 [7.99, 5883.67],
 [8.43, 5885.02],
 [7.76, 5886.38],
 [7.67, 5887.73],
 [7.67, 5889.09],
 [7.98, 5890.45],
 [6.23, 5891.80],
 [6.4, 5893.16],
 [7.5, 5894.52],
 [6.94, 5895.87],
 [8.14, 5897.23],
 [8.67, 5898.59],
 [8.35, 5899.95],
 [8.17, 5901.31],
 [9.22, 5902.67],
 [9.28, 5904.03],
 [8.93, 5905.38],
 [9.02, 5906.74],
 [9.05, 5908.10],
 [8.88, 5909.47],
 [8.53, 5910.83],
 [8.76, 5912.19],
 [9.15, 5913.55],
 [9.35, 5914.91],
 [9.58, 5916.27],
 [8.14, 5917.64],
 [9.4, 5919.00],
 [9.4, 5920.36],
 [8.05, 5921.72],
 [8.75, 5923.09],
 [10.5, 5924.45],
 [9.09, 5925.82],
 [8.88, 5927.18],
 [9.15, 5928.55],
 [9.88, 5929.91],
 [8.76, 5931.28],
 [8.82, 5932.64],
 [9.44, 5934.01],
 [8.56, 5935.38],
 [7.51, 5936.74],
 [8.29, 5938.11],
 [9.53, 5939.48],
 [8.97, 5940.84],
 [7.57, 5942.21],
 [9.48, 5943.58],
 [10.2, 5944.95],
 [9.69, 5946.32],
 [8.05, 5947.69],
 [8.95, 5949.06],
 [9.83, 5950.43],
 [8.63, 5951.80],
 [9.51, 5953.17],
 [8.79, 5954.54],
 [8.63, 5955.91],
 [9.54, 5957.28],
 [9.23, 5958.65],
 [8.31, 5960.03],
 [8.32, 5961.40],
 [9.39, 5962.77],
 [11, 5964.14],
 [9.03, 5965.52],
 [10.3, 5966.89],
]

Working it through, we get -0.42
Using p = -0.42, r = -0.20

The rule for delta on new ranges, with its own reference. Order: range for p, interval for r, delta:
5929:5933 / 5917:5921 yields -0.31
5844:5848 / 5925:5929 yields -0.51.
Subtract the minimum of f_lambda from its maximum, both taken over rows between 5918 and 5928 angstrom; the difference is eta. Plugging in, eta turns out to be 2.45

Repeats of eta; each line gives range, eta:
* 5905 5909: 0.12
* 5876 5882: 0.89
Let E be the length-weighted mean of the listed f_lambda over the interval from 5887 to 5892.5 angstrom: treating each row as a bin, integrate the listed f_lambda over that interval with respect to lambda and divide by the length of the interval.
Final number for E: 7.39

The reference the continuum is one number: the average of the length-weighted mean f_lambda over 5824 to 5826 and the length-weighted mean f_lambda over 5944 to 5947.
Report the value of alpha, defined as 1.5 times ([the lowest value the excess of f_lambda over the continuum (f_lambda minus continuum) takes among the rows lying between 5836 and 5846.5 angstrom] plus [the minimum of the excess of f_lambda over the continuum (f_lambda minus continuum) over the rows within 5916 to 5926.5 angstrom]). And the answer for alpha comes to -3.1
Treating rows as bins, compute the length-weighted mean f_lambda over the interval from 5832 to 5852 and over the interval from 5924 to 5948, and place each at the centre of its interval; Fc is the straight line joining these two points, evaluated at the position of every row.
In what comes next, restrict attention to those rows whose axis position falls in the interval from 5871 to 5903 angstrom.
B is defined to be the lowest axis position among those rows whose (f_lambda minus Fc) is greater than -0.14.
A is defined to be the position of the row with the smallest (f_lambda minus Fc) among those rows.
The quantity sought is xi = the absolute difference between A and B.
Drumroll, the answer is 19.0 angstrom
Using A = 5891.80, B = 5872.84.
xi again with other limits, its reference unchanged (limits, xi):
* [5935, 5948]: 2.7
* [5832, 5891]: 25.6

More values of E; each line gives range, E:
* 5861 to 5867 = 9.05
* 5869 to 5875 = 9.52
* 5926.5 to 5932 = 9.17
